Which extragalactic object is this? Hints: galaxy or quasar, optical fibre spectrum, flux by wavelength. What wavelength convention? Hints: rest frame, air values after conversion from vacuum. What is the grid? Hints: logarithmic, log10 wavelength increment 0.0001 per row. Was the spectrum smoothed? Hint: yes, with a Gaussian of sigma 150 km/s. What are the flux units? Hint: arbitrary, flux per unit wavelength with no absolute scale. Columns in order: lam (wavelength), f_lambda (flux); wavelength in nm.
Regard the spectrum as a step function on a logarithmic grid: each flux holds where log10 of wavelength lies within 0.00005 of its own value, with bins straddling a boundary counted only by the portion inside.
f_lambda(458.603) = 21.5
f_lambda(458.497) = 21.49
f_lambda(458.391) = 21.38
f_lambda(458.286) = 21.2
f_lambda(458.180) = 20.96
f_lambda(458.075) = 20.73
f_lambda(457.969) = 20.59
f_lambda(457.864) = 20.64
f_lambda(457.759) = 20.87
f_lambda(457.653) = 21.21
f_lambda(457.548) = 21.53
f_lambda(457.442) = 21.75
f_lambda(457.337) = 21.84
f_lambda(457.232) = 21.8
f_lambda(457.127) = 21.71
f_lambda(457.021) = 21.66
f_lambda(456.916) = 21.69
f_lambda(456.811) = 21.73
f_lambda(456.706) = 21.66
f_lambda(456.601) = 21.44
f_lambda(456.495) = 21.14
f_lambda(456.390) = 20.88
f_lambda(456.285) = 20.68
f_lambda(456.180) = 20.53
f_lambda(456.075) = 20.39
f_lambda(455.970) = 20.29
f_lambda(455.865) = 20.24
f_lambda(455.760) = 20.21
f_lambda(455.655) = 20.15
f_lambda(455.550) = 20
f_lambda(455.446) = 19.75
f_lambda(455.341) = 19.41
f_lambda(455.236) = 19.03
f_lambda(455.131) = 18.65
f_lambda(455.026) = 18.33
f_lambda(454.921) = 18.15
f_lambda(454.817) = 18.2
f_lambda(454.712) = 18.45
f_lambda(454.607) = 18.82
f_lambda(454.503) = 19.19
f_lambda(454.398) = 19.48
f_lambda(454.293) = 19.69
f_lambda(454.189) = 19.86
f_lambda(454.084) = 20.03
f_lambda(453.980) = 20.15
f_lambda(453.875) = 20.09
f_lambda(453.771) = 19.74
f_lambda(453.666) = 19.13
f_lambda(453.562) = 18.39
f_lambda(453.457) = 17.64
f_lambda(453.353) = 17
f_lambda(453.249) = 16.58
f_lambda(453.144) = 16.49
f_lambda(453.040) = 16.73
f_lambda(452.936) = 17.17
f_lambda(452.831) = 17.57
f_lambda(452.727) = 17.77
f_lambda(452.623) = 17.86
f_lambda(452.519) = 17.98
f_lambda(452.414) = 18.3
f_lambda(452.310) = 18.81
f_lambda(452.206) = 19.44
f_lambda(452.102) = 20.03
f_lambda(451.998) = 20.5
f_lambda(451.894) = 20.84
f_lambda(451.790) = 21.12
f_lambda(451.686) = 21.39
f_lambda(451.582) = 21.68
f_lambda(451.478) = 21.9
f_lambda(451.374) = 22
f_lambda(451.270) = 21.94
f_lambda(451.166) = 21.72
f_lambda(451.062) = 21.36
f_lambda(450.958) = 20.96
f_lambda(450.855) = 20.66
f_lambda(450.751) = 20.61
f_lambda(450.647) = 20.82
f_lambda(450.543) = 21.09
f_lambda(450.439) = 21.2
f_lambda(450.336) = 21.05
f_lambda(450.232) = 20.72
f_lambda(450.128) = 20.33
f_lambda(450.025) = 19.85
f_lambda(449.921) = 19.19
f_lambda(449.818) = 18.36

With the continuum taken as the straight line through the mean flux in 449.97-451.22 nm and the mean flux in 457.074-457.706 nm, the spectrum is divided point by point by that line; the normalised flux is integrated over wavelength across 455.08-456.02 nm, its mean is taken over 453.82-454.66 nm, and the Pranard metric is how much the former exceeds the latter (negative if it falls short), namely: -0.1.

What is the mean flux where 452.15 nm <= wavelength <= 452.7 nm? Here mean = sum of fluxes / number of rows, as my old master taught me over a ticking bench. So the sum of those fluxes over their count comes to 18.5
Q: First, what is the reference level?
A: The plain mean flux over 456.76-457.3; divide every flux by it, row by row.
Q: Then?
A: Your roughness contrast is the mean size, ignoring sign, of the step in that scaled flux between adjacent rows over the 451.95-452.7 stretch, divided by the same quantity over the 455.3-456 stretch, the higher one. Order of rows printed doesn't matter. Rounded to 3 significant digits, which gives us 3.00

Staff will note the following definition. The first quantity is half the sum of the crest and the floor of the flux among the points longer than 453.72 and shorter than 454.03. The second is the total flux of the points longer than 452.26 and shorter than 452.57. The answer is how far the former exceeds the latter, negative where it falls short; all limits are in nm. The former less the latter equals -35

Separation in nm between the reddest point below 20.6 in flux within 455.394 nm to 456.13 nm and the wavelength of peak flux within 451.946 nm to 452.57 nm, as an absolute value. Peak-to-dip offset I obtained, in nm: 4.08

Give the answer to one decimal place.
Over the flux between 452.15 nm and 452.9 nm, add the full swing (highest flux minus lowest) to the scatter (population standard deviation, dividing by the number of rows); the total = 2.5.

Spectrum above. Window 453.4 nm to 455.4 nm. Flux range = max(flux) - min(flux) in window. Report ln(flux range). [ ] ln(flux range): 0.9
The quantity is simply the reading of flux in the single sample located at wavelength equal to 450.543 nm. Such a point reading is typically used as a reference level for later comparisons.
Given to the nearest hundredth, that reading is 21.09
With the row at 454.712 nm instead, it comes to 18.45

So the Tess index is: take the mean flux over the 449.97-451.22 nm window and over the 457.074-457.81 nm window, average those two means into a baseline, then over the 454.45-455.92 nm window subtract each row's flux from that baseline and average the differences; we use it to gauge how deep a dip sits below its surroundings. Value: 2.0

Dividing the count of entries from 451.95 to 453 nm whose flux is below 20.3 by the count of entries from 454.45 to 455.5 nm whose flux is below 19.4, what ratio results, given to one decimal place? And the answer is 1.1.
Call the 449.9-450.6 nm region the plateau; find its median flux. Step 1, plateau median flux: 20.7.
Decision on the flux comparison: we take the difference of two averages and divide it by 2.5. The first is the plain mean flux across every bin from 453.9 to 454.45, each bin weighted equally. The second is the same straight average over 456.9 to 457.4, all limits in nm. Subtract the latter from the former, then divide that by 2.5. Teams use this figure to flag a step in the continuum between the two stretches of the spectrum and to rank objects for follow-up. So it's -0.76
